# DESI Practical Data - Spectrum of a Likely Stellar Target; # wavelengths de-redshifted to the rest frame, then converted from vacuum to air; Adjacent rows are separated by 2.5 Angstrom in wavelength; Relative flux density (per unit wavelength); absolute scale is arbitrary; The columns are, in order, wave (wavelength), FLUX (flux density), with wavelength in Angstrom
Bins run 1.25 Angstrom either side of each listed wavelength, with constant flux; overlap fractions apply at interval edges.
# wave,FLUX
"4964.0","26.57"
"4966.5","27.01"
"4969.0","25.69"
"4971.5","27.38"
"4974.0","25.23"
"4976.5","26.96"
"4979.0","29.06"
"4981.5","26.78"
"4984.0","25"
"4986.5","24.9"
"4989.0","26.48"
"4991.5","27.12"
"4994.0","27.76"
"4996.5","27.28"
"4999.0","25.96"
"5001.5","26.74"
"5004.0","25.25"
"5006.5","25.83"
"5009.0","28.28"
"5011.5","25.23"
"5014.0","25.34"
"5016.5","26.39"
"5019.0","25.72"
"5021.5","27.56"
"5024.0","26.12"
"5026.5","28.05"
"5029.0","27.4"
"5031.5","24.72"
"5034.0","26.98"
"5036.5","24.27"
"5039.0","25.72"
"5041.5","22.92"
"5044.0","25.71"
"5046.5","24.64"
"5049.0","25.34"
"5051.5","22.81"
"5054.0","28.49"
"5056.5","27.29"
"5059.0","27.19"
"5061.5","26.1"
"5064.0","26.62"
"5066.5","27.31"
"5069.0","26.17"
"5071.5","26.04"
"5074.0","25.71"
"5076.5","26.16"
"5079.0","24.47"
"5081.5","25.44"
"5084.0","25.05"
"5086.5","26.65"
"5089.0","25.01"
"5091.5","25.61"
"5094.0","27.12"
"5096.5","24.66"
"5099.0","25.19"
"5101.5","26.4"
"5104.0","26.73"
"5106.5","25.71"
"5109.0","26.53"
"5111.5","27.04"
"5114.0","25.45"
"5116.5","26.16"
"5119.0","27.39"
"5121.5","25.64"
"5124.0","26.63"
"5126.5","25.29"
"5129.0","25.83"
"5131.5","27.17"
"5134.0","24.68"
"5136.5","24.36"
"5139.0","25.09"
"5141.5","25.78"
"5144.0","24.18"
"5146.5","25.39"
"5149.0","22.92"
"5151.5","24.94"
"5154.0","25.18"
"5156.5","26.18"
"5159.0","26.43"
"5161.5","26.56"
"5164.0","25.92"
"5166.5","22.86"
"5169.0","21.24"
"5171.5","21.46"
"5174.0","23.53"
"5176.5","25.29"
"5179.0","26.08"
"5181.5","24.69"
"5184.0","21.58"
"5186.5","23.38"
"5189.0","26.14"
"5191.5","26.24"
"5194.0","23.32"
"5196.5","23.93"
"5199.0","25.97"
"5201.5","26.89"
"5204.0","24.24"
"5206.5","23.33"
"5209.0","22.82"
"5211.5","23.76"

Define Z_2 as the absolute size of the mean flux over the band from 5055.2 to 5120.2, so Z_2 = 26.1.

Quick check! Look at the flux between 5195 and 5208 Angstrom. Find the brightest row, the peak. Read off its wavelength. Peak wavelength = 5201.5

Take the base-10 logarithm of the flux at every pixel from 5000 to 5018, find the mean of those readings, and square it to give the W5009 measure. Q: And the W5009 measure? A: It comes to 2.01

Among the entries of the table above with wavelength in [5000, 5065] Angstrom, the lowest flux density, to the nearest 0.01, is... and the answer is 22.81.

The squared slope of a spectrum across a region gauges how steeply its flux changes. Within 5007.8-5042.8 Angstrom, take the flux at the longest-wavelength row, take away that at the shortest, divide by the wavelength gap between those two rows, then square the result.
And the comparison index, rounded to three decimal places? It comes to 0.027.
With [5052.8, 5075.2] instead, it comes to 0.019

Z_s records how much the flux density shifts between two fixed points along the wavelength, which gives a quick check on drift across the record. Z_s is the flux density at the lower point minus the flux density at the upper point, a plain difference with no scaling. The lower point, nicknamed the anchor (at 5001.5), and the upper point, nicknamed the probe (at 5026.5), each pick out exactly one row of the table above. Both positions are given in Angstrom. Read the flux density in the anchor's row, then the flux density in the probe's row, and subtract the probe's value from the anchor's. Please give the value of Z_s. -1.3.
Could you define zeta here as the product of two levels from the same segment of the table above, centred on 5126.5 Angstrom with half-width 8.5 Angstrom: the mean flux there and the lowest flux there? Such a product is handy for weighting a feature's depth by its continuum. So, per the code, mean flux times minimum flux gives 644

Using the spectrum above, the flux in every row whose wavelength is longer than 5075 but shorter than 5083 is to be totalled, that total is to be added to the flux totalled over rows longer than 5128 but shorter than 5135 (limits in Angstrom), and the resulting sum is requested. 154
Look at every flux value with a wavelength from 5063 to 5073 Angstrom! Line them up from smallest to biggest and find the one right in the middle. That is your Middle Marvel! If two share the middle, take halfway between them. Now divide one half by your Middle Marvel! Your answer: 0.0189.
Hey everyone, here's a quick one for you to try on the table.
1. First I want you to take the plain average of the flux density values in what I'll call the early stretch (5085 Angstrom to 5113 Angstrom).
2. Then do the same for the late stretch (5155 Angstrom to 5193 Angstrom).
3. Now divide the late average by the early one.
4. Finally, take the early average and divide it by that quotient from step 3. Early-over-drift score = 27.7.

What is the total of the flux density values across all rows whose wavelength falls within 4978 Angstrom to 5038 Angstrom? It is 634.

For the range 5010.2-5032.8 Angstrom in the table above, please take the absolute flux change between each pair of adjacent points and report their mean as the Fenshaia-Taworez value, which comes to 1.3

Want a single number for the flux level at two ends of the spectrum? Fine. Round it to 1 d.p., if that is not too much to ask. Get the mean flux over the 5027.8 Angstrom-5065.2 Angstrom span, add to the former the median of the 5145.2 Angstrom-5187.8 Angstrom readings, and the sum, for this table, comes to 50.7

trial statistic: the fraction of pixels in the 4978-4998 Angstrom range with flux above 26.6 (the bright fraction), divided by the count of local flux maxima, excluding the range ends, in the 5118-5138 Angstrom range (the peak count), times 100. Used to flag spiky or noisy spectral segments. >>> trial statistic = 31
